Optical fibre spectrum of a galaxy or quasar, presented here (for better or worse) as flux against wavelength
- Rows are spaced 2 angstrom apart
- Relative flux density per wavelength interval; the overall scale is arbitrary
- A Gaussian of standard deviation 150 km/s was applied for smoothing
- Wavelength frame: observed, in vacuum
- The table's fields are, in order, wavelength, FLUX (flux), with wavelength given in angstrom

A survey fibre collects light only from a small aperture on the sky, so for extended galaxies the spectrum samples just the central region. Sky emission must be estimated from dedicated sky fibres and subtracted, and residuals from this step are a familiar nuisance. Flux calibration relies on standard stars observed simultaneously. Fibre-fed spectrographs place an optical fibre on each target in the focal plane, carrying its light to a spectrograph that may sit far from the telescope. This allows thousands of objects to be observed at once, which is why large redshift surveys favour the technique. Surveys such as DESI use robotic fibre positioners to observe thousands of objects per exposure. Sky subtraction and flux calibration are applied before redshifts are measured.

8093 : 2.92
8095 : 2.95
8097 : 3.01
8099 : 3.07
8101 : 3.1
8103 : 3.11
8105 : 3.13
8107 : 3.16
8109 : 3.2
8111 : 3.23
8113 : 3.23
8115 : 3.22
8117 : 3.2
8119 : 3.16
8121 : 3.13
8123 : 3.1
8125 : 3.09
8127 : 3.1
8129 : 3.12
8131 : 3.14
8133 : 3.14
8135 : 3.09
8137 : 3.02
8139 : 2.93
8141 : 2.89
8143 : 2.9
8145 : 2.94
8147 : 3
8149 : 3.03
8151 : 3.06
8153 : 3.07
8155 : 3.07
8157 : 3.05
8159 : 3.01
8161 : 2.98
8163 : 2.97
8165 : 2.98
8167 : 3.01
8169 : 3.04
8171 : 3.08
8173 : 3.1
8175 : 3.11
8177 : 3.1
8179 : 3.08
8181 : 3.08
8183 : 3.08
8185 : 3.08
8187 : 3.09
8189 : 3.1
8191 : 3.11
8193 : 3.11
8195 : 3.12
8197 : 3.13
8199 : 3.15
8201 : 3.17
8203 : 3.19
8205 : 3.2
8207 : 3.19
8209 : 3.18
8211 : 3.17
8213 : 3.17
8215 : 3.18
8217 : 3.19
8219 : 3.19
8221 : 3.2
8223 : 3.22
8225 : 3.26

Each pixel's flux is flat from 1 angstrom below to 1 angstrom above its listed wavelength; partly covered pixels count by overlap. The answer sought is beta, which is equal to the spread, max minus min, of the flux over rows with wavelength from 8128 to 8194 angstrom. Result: 0.25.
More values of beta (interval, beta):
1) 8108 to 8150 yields 0.34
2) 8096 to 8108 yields 0.15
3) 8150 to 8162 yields 0.09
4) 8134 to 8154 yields 0.20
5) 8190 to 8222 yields 0.09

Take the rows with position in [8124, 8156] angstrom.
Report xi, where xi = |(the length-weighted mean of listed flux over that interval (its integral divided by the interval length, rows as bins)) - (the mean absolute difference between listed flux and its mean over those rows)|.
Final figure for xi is 2.97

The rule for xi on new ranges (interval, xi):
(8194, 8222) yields 3.15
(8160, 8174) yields 2.98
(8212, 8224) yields 3.18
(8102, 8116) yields 3.14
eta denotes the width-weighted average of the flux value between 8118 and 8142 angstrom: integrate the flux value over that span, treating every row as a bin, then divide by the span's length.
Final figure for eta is 3.08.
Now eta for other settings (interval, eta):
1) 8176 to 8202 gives 3.11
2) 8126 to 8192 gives 3.05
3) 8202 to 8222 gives 3.19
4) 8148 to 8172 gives 3.03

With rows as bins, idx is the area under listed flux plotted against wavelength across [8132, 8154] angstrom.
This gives 66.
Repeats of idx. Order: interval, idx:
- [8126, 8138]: 37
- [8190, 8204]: 44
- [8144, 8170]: 78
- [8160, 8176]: 49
